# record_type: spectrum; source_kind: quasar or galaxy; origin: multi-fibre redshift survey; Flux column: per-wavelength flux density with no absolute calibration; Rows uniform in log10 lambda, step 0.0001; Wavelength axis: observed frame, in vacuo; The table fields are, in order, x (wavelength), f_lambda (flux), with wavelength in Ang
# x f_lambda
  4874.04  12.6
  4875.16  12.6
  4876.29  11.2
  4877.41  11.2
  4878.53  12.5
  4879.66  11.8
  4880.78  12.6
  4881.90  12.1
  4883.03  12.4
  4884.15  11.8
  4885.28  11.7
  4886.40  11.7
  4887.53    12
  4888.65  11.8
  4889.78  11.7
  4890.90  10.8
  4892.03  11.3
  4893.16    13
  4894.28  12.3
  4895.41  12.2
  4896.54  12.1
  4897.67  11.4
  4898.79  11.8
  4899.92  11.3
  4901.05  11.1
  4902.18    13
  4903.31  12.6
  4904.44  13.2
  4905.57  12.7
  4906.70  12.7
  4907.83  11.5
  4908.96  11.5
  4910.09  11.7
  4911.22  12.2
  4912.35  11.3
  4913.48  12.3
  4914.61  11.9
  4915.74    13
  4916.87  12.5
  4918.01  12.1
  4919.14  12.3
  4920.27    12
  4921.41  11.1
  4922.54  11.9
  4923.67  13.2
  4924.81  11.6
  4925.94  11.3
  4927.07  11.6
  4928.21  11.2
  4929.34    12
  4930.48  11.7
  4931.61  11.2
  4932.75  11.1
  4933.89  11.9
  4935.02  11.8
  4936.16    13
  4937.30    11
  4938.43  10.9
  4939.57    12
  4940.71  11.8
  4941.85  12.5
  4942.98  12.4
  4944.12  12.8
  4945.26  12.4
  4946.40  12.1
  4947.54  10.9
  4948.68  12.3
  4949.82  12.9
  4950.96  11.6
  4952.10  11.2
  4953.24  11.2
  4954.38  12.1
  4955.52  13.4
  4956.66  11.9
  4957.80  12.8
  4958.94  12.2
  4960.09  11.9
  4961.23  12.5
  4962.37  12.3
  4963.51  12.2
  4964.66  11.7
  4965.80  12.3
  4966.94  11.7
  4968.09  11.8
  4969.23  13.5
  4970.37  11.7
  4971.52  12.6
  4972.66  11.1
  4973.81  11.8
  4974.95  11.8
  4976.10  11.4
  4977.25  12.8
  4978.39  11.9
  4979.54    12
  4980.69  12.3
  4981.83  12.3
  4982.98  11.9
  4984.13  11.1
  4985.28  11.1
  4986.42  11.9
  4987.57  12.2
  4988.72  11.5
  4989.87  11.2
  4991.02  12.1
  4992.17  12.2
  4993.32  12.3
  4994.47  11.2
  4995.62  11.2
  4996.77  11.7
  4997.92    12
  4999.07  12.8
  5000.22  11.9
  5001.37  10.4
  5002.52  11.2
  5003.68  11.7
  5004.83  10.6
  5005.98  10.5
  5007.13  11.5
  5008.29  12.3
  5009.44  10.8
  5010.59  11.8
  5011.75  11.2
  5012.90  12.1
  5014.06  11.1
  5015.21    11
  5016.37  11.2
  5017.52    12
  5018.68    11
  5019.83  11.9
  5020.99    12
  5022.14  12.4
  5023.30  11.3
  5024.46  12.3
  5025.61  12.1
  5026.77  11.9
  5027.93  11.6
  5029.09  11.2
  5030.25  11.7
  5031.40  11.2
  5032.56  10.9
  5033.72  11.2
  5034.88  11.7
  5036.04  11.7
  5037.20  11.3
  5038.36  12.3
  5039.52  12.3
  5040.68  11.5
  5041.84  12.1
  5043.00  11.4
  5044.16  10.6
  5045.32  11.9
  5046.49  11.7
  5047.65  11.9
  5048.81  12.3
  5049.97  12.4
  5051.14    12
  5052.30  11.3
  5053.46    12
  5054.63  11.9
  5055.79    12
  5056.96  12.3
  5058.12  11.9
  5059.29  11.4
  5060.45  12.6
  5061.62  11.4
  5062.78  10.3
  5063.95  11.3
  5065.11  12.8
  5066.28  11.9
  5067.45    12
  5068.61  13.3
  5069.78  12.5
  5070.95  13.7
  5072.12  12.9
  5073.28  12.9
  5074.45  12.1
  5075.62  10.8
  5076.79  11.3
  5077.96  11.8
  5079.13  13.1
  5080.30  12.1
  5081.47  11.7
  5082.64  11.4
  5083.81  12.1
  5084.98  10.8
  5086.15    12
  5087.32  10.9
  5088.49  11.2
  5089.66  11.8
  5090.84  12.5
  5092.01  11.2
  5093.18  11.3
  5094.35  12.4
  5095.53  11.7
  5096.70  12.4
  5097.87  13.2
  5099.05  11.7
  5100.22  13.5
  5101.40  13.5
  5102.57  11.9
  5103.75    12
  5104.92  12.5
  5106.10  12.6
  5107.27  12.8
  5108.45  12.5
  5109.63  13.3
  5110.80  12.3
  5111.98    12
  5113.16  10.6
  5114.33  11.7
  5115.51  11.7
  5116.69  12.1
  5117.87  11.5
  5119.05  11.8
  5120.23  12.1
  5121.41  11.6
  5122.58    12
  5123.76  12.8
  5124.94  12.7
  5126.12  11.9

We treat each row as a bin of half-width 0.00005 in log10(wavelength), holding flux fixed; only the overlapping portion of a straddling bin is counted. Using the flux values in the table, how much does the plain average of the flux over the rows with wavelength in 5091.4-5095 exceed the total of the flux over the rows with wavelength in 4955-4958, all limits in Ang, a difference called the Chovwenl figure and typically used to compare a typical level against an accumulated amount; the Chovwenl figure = -26.5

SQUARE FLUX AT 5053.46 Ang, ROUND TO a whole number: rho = 144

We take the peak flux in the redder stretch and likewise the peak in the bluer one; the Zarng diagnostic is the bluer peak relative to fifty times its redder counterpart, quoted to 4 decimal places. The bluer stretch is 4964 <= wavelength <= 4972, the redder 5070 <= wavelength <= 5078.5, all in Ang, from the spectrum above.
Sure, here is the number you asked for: 0.0197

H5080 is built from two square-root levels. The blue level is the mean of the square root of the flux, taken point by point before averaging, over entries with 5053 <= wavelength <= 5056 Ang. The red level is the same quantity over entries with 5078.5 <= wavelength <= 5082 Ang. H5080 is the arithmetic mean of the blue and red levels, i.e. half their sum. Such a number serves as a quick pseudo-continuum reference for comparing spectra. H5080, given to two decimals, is 3.48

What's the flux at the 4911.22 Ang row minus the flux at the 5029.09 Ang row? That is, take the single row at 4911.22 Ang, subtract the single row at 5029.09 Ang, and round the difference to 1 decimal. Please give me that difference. 1.0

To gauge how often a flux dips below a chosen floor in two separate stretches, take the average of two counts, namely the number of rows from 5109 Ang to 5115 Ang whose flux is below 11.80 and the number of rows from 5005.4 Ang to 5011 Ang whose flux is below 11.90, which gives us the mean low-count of 3.0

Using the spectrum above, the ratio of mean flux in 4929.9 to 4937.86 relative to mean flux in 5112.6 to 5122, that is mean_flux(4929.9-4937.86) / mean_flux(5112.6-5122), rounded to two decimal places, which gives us 1.00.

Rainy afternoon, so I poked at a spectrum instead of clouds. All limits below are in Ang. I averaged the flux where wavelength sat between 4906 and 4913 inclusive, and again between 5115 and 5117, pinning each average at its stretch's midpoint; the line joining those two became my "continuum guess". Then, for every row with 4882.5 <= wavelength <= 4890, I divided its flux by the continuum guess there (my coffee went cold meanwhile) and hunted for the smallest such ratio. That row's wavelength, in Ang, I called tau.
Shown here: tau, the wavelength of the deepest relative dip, 4889.78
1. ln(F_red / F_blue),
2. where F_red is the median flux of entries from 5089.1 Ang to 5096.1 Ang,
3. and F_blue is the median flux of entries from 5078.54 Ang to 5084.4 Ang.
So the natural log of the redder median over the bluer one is -0.03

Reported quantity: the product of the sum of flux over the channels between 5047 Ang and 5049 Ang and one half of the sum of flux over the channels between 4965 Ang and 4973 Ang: 1025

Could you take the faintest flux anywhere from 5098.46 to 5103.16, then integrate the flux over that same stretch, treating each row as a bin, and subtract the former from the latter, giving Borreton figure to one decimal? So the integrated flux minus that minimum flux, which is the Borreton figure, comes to 47.7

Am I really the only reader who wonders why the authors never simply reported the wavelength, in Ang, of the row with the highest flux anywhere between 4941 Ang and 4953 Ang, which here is 4949.82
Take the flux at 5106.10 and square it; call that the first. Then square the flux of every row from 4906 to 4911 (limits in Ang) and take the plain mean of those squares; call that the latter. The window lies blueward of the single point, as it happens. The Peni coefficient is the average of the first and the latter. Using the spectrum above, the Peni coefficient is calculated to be 150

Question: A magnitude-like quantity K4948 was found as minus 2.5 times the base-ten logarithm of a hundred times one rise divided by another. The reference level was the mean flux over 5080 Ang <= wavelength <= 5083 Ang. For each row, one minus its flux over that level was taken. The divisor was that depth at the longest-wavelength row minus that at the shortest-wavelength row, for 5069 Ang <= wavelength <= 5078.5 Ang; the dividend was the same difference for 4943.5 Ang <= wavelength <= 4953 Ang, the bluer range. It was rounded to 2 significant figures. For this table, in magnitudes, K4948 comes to -5.9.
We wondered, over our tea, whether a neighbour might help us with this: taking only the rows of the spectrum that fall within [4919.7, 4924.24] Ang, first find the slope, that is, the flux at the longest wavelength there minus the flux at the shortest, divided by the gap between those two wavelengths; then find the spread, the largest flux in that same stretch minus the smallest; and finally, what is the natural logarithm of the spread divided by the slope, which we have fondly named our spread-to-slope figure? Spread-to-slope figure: 1.8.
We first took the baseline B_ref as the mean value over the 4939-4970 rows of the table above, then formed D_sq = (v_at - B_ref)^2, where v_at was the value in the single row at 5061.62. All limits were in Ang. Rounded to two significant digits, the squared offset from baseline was 0.58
